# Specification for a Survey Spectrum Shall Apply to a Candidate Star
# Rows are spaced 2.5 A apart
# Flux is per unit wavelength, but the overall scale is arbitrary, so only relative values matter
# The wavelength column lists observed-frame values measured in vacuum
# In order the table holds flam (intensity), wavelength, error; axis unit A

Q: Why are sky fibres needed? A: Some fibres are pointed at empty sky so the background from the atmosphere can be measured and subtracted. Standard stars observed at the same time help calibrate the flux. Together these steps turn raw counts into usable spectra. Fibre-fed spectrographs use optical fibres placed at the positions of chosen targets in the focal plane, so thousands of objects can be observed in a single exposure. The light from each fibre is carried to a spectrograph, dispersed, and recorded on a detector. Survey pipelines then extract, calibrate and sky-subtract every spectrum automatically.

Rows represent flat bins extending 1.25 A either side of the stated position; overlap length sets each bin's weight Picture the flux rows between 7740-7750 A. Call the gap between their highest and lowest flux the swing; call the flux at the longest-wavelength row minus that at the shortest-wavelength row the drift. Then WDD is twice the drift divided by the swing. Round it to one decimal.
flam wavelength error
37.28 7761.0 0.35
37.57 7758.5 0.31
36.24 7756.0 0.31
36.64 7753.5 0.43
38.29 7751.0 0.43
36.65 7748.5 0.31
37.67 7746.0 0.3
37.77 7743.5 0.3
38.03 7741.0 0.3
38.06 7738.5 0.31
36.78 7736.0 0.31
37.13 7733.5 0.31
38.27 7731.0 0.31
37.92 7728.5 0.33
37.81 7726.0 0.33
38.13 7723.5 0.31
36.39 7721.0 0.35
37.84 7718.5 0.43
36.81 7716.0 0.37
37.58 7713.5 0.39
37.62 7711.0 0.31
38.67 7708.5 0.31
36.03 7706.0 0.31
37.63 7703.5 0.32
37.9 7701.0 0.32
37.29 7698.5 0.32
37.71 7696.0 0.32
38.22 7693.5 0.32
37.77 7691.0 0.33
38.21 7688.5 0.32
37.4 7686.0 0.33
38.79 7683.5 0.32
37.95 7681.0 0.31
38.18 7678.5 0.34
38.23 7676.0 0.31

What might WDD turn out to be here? -2.0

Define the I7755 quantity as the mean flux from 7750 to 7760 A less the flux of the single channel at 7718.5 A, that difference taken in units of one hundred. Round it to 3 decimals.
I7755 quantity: -0.007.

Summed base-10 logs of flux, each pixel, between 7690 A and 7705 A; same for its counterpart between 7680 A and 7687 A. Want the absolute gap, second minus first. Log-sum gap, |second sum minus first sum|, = 4.7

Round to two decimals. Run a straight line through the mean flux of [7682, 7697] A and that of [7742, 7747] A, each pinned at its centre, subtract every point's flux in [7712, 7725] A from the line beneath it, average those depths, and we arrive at 0.51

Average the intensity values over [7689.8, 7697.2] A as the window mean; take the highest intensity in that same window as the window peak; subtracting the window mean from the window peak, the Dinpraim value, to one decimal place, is 0.3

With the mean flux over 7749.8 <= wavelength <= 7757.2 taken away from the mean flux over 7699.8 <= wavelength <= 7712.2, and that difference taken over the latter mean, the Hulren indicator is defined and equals 0.014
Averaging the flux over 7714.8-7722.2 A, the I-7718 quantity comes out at 37.0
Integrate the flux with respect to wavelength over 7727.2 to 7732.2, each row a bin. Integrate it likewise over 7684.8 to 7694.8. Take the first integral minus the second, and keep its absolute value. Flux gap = 189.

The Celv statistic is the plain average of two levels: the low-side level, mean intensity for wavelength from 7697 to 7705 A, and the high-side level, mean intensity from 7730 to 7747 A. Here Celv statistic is 37.6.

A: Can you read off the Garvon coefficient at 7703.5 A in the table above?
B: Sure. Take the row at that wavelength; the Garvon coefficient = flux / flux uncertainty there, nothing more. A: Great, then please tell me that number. 118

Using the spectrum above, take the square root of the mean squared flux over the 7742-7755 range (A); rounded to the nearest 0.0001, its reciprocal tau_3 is 0.0267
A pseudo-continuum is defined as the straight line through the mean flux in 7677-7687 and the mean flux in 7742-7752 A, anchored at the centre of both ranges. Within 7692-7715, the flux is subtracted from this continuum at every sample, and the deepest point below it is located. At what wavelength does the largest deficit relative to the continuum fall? 7706.0 A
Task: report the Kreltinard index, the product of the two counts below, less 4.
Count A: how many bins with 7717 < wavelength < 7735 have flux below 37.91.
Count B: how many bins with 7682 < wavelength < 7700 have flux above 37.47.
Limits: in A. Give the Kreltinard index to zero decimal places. 16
